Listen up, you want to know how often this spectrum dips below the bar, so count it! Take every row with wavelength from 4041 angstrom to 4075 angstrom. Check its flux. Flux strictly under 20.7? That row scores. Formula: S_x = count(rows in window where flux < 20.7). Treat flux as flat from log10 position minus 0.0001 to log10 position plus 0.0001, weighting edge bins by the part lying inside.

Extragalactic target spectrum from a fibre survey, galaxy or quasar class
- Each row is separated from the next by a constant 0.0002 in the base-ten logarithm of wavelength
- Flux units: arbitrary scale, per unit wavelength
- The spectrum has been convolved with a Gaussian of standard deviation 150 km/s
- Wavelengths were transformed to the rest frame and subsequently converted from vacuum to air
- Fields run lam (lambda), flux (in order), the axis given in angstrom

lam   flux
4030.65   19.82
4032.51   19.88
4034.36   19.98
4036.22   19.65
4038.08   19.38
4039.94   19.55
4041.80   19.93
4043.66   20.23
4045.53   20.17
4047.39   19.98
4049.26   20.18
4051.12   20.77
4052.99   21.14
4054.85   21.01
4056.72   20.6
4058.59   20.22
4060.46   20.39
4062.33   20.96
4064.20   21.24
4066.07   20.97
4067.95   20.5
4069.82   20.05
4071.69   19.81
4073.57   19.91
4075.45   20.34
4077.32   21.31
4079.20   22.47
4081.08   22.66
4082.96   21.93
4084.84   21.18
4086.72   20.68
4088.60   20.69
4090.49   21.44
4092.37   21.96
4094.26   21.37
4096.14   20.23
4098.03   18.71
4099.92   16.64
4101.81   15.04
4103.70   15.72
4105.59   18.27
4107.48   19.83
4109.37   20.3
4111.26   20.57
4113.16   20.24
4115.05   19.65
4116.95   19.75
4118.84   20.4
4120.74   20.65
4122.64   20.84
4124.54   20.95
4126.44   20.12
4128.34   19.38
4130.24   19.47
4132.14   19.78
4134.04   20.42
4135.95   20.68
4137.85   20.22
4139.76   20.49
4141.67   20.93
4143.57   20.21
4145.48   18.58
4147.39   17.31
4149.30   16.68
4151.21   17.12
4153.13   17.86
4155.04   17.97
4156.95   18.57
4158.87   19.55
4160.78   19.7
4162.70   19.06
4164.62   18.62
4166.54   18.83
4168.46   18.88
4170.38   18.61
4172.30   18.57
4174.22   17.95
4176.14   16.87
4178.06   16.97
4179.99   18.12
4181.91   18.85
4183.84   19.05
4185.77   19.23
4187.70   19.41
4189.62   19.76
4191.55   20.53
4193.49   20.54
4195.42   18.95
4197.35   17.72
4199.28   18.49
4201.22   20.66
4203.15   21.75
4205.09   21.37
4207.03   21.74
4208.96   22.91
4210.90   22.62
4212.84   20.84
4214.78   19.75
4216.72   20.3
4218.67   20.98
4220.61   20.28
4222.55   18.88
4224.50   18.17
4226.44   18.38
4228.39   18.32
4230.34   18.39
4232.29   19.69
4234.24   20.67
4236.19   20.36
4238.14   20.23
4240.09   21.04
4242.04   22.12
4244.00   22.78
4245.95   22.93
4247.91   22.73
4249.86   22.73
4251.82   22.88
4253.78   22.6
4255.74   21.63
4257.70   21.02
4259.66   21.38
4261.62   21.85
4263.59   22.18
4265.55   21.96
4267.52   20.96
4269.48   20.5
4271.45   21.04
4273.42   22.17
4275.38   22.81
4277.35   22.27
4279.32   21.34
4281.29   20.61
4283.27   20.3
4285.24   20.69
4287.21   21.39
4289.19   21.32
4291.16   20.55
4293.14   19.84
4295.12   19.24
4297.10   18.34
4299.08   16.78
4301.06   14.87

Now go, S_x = 12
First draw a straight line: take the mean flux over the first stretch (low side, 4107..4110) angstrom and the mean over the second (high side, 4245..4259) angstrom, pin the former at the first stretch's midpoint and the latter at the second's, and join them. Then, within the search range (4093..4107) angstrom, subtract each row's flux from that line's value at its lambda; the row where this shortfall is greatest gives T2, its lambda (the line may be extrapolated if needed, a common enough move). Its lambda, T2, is 4101.81 angstrom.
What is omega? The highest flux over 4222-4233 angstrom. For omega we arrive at 19.69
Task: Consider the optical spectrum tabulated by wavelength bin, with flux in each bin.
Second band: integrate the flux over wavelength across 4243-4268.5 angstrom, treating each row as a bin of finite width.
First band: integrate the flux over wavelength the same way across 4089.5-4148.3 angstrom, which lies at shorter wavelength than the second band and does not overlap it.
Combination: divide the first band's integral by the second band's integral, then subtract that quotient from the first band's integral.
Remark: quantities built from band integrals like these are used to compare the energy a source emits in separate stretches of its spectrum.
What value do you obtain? 1155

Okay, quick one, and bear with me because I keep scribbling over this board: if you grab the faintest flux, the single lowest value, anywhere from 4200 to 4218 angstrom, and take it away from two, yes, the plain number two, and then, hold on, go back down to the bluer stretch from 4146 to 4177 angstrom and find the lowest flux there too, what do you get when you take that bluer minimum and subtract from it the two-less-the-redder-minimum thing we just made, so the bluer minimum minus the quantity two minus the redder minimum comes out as 34.4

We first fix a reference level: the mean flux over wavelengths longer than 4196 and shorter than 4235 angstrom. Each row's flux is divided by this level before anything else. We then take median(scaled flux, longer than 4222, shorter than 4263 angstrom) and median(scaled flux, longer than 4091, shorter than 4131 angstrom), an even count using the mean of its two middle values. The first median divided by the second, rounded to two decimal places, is 1.05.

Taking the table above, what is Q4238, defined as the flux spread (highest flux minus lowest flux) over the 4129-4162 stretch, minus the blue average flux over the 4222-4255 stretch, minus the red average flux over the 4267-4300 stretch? -37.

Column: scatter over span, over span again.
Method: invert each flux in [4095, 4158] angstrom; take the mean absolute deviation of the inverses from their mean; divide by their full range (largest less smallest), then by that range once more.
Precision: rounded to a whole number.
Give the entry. 11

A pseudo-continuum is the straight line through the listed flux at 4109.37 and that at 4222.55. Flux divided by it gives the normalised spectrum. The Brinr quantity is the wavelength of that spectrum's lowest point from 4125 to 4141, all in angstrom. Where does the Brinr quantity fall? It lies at 4128.34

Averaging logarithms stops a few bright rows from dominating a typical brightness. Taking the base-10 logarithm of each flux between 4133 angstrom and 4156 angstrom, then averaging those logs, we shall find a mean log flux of 1.278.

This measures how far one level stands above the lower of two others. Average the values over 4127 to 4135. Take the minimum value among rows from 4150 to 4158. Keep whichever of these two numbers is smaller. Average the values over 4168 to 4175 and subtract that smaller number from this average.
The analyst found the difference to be 1.4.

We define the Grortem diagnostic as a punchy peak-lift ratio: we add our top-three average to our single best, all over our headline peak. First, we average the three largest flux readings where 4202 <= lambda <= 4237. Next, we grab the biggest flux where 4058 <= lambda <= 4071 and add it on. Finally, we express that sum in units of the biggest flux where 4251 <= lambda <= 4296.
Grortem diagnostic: 1.91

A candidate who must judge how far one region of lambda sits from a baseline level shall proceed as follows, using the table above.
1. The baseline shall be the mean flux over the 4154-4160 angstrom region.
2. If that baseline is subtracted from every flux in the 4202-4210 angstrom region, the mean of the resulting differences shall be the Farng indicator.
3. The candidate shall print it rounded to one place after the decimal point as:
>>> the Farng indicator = 3.2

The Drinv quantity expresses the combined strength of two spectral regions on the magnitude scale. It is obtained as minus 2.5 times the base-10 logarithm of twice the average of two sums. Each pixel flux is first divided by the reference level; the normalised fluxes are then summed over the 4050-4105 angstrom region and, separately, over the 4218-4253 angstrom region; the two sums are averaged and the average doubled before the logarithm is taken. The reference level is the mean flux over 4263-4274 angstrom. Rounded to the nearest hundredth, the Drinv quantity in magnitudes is -4.13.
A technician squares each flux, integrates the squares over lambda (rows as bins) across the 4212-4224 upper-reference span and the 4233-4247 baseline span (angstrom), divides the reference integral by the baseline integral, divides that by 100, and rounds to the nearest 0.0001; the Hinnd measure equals 0.0075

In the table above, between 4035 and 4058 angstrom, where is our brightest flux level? 4052.99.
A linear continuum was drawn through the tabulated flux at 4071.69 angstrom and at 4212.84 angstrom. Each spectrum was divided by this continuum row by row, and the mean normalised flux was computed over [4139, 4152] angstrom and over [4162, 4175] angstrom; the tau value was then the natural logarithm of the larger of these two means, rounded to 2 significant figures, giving -0.081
